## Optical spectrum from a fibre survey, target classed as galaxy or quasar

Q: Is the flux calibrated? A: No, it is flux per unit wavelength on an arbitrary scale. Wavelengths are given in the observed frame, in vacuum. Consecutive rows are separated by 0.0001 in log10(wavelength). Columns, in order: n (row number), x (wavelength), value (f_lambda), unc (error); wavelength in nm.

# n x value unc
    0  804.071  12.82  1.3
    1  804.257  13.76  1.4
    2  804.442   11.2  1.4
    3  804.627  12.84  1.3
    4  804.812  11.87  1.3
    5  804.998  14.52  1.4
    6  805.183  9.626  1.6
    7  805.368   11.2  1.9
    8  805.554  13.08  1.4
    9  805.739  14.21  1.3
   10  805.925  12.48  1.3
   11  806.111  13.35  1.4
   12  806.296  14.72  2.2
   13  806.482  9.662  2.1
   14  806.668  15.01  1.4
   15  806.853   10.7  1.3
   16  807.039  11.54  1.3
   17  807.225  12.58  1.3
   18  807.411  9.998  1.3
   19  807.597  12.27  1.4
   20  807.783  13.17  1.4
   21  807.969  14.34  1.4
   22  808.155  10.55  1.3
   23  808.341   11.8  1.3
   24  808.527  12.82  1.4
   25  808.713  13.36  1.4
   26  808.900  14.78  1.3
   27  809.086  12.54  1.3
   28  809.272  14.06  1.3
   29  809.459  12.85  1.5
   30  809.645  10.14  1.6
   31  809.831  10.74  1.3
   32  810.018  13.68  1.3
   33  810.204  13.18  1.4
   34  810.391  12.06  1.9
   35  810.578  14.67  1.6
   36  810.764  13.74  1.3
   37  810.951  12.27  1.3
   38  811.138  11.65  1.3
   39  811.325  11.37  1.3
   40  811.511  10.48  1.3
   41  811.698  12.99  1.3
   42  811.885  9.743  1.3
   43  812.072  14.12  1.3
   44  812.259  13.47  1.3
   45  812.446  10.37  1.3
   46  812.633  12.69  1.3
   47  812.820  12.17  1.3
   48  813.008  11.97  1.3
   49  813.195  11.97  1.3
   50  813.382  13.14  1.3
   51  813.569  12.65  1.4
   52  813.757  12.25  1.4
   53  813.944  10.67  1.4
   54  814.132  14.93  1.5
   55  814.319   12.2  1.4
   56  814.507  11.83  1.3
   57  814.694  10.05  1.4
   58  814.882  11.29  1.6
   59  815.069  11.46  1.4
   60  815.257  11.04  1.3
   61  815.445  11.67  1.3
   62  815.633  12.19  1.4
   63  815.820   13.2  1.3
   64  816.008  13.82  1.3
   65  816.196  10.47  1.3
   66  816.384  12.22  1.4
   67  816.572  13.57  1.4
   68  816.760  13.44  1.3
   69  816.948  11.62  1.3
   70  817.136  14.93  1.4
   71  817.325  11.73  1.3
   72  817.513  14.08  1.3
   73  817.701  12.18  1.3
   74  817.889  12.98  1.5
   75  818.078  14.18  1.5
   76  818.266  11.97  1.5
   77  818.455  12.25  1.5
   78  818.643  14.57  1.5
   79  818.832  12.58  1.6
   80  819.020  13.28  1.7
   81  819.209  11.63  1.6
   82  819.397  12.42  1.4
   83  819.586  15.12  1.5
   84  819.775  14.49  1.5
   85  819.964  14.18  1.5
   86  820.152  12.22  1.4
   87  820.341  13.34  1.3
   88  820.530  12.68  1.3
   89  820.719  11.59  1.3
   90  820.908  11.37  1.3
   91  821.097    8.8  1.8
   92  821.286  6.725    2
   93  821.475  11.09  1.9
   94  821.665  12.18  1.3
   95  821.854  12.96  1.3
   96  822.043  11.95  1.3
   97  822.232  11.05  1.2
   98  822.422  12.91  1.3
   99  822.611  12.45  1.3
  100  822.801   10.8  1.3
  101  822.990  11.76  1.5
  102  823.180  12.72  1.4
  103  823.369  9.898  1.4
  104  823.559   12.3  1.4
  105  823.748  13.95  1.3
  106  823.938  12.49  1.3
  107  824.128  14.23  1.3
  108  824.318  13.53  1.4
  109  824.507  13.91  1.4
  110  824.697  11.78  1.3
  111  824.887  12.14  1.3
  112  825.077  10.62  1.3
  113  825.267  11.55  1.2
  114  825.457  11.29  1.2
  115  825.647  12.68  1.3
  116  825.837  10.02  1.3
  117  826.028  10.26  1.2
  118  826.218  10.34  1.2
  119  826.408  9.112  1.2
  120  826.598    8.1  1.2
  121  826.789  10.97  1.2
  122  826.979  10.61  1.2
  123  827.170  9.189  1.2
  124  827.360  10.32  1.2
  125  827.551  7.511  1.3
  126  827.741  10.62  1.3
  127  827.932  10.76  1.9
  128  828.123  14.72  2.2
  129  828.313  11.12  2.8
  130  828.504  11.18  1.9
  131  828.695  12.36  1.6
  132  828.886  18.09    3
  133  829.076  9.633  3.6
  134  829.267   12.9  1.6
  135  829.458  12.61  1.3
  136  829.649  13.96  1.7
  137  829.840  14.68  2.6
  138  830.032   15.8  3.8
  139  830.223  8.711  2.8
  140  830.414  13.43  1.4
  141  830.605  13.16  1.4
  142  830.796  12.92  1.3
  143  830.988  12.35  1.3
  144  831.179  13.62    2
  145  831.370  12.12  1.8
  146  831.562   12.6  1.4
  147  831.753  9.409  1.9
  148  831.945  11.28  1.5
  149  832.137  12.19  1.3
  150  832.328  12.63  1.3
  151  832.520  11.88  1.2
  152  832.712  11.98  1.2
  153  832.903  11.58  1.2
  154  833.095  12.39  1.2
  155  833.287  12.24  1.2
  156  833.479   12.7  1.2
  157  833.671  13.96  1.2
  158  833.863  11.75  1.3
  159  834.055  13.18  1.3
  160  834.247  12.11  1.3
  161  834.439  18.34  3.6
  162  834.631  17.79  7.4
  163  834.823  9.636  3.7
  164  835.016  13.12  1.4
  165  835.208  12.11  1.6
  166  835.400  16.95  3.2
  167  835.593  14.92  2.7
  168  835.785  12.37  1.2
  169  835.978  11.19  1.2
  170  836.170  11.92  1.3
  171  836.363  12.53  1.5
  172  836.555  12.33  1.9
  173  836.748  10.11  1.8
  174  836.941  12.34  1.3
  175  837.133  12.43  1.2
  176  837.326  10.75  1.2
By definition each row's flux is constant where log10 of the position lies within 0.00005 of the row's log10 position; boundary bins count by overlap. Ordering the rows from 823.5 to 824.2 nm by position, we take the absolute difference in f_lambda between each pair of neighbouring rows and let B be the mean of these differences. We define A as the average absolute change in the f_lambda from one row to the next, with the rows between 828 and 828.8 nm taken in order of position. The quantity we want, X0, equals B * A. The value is 2.6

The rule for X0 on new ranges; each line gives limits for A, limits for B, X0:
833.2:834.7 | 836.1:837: 2.5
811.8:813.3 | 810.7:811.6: 1.3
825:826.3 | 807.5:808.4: 1.6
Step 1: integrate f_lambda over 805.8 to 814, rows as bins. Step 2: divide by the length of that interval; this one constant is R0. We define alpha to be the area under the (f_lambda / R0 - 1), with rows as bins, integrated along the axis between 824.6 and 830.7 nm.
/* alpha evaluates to -0.41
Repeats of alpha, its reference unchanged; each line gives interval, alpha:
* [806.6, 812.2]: 0.02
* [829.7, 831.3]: 0.09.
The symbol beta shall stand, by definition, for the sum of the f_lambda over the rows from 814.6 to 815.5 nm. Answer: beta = 55.5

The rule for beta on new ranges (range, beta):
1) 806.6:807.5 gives 59.8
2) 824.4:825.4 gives 60.0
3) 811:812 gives 56.2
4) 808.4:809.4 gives 67.6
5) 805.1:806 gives 60.6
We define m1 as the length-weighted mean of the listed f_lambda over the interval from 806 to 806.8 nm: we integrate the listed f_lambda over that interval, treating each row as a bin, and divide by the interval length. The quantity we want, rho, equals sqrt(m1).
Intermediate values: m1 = 13.1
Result 3.61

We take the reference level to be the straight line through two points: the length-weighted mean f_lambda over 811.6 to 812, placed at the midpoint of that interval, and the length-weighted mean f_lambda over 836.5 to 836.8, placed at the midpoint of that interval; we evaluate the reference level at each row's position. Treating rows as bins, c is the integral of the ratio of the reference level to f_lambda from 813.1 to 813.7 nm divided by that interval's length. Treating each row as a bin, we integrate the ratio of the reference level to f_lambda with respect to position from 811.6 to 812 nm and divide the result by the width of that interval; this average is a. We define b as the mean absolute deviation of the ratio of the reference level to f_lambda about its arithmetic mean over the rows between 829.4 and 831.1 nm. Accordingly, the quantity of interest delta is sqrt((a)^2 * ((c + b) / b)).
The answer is 3.26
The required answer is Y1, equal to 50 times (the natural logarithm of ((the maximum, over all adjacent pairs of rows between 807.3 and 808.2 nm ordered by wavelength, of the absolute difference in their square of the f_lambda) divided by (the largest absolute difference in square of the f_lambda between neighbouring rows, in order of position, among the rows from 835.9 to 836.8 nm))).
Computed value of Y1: 32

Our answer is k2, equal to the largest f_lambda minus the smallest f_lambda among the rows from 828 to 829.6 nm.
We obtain 8.5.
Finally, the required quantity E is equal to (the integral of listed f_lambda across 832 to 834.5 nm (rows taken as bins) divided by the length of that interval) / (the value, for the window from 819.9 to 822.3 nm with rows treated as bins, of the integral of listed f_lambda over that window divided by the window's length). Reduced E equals 1.11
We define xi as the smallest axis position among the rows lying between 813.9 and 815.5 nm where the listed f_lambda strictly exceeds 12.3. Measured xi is 814.132 nm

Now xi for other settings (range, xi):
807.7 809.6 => 807.783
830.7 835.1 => 830.796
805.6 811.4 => 805.739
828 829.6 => 828.123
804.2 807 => 804.257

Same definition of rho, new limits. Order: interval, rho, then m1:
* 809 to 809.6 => 3.59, 12.9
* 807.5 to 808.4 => 3.53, 12.4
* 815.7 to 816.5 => 3.53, 12.5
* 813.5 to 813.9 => 3.49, 12.2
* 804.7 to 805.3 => 3.47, 12.0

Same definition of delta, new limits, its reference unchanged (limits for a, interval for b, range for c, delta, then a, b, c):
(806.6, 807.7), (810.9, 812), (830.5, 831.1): 3.37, 0.98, 0.08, 0.88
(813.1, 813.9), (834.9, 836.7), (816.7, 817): 3.34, 0.93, 0.08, 0.92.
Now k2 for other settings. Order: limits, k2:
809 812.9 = 4.9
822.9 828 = 6.7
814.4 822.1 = 8.4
